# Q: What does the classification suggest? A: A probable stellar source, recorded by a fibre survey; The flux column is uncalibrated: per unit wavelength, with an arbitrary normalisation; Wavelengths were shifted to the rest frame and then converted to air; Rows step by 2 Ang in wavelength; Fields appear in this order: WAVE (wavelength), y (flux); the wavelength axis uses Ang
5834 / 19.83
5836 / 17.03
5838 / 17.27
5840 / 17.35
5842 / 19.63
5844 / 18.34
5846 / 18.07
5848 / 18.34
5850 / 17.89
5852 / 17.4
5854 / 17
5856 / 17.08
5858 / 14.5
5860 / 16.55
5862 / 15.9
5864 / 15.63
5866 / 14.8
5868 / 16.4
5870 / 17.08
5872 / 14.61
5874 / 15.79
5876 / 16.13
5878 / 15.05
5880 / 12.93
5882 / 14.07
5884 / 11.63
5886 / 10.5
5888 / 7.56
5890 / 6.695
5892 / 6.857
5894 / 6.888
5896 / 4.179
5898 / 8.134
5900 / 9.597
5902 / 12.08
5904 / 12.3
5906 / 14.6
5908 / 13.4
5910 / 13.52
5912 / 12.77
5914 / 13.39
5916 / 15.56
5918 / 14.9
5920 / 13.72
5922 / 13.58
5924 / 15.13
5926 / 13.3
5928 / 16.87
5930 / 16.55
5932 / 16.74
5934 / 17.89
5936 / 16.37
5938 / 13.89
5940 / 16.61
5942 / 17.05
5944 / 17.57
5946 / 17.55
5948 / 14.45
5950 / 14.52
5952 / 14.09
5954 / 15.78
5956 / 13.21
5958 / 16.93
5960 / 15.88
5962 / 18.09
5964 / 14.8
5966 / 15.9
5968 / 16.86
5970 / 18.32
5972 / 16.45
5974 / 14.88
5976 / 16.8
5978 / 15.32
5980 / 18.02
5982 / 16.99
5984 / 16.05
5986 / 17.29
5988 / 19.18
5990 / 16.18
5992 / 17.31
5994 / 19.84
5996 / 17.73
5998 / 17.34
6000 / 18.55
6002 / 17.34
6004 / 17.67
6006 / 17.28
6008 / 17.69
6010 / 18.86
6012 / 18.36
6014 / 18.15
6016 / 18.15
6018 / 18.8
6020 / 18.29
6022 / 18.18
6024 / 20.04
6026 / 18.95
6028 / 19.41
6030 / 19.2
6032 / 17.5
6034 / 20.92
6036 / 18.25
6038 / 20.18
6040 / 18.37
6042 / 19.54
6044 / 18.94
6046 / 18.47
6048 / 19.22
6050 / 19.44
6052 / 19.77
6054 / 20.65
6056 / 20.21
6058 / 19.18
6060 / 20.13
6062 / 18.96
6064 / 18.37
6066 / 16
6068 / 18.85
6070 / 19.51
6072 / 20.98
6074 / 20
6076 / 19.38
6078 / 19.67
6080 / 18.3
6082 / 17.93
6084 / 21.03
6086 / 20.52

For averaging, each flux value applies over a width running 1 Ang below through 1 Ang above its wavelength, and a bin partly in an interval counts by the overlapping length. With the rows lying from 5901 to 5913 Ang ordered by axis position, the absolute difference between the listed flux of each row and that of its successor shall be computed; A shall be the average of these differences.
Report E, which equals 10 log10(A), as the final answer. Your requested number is -0.4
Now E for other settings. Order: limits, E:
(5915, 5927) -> 0.3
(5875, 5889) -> 2.6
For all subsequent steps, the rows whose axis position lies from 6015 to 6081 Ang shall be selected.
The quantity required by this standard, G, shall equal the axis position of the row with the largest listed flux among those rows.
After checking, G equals 6072 Ang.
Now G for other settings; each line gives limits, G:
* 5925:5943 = 5934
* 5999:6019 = 6010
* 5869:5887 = 5870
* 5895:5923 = 5916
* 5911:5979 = 5970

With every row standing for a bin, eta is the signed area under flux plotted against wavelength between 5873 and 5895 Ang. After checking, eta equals 248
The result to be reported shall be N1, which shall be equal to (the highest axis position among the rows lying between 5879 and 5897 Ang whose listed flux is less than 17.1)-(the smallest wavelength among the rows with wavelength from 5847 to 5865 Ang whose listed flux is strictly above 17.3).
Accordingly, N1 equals 48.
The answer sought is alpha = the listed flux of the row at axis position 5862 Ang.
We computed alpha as 15.9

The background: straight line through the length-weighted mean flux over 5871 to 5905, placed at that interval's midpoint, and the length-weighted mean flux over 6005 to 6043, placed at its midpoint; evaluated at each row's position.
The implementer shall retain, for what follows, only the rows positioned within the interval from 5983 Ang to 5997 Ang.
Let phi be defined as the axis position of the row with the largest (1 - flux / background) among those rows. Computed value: 5990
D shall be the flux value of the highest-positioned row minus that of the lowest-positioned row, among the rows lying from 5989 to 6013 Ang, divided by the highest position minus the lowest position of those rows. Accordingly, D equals 0.10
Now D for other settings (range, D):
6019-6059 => 0.02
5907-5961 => 0.05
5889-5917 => 0.34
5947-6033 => 0.04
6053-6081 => -0.09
